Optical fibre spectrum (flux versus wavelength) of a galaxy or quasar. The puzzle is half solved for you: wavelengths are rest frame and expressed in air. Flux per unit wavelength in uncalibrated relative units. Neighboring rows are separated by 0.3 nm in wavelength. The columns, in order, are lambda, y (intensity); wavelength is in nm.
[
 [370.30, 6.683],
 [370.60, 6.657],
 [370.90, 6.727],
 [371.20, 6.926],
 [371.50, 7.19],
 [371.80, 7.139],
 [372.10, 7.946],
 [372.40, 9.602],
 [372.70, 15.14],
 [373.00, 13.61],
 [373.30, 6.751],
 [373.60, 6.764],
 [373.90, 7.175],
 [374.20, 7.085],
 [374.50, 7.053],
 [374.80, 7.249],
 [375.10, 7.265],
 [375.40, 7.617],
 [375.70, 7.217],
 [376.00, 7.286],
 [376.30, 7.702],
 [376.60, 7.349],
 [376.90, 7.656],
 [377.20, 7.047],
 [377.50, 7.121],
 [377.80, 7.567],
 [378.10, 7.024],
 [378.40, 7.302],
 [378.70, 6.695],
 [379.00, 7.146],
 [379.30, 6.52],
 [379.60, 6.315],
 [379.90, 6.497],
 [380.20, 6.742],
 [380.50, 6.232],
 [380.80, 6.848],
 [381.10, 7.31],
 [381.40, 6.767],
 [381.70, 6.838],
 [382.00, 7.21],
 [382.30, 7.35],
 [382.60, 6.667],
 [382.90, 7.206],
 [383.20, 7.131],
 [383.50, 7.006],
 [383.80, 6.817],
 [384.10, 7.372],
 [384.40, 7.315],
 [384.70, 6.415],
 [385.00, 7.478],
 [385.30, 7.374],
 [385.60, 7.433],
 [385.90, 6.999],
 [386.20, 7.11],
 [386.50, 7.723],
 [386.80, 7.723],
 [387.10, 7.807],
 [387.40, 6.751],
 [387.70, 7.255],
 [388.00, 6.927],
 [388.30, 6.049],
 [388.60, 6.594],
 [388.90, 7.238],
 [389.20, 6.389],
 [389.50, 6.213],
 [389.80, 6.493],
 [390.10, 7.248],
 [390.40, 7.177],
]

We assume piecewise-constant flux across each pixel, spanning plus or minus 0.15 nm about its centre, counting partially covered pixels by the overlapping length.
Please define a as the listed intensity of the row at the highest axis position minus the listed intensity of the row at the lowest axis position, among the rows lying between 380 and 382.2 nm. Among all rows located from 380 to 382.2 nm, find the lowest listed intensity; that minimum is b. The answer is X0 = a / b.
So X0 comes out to 0.08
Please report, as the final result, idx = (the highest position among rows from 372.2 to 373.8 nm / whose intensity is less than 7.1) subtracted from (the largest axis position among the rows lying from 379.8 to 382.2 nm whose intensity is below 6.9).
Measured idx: 8.10 nm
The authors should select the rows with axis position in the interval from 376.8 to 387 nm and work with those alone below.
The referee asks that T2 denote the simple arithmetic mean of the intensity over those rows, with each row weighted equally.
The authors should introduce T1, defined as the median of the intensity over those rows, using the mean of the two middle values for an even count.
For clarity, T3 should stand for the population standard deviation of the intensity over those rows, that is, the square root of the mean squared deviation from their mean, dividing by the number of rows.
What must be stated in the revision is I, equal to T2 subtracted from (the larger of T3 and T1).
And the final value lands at 0.06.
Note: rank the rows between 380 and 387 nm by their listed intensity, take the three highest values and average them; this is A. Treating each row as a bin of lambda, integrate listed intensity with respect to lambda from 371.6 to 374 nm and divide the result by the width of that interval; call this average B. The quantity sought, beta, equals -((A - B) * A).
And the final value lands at 12.4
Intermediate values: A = 7.64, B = 9.27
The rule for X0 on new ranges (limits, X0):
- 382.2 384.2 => 0.00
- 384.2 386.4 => -0.03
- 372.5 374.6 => -1.20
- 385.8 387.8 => 0.04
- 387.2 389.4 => -0.06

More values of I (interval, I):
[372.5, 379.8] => -0.54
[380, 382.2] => -0.01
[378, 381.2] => -0.04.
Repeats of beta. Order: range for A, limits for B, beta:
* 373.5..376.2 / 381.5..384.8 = -2.6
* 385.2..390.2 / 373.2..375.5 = -4.9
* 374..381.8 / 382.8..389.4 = -4.4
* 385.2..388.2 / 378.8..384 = -6.9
